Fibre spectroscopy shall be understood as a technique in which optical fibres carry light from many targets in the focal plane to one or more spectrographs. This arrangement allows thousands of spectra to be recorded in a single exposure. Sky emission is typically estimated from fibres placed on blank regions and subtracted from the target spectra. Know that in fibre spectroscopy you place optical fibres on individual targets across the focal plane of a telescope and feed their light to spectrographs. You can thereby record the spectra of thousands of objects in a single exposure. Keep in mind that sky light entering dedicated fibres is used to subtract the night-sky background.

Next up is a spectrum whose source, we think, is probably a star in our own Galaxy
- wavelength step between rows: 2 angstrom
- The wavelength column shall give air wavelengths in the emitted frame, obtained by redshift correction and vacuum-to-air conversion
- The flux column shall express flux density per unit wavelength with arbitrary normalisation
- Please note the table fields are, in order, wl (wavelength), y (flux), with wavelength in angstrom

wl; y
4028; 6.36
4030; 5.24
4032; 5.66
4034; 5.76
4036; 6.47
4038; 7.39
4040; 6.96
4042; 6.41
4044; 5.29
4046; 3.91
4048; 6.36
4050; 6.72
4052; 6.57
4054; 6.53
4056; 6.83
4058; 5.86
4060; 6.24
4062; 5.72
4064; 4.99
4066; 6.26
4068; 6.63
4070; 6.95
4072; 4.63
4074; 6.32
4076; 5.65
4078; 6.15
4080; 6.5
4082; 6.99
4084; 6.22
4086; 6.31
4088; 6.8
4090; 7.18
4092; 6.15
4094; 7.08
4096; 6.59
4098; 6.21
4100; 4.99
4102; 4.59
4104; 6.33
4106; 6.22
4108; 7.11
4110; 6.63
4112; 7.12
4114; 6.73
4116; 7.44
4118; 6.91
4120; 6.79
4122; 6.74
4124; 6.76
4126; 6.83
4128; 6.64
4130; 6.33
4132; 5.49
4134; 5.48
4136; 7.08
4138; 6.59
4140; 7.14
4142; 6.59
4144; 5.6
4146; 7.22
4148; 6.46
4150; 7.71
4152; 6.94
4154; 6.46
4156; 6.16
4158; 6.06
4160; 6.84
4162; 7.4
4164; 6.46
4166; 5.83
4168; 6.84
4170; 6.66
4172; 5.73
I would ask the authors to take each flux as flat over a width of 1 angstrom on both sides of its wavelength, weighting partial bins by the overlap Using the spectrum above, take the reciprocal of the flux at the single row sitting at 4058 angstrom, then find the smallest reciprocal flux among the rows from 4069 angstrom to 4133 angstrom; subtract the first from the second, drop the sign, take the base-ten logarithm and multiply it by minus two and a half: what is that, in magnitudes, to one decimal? 3.6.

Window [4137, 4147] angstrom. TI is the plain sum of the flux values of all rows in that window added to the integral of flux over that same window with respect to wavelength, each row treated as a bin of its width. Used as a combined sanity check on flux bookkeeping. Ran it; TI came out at 99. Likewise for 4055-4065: 89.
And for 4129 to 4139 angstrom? 93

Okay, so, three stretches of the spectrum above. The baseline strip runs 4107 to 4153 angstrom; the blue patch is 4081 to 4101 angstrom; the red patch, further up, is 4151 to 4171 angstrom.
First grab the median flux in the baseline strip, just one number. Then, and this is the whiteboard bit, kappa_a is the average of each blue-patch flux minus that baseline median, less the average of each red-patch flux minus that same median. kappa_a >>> -0.11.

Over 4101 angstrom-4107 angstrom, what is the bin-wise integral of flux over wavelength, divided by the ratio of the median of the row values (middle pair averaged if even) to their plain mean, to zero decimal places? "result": 31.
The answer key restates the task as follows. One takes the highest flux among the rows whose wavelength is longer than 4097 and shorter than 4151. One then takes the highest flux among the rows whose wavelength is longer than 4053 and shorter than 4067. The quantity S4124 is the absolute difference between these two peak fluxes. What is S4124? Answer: 0.88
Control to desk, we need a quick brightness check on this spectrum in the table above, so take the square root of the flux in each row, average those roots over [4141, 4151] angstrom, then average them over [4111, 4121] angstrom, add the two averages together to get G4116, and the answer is 5.23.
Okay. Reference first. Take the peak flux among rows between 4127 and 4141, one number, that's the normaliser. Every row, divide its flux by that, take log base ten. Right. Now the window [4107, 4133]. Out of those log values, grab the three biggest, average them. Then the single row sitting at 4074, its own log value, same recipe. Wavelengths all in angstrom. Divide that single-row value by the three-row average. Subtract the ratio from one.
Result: 11.7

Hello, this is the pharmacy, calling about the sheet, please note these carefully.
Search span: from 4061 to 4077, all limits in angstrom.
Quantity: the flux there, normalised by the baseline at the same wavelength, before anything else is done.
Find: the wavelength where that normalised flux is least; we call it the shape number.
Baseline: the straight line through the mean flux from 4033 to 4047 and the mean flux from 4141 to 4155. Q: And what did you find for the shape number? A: 4072 angstrom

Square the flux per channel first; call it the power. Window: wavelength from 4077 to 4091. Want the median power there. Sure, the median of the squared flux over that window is 42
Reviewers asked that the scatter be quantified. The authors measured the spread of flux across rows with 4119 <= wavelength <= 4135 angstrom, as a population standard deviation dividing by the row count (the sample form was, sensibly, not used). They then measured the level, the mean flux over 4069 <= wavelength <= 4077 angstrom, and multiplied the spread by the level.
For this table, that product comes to 3.2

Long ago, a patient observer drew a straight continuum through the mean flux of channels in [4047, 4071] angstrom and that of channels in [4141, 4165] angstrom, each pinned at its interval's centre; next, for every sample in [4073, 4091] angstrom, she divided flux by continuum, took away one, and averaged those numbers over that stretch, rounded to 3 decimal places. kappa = 0.010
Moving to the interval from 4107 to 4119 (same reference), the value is 0.074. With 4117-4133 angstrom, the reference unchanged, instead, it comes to 0.001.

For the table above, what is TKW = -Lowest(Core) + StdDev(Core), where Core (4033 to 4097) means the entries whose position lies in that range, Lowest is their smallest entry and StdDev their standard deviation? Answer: -3.2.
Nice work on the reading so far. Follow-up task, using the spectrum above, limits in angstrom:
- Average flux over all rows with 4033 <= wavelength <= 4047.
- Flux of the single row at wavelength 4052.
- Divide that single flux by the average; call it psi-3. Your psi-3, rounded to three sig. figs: 1.09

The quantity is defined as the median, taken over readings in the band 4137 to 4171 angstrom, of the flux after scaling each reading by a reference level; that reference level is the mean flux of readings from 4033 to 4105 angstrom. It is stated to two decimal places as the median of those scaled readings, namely 1.07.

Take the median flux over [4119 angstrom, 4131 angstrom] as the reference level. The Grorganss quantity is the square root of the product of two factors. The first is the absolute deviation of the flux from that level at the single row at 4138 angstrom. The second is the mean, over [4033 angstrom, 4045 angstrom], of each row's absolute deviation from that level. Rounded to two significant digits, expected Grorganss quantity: 0.32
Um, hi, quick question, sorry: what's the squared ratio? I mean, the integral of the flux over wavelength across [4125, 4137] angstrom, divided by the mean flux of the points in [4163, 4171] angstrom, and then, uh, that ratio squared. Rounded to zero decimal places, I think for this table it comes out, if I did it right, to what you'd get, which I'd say 138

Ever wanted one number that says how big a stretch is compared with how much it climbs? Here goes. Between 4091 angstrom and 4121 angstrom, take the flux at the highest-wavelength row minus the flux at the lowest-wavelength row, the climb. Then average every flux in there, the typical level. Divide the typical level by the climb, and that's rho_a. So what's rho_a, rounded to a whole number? 10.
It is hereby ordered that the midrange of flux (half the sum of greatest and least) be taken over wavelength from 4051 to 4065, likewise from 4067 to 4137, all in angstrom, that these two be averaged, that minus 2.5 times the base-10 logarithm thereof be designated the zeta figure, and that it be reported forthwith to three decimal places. -1.939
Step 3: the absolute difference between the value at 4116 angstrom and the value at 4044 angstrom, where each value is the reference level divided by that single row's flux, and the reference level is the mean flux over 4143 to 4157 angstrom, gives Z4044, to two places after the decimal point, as 0.36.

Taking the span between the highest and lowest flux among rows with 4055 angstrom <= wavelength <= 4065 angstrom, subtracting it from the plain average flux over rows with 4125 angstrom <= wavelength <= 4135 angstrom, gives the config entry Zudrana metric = 4.31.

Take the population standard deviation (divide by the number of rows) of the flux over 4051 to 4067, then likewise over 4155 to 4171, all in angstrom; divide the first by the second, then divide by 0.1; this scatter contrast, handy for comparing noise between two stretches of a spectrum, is 12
